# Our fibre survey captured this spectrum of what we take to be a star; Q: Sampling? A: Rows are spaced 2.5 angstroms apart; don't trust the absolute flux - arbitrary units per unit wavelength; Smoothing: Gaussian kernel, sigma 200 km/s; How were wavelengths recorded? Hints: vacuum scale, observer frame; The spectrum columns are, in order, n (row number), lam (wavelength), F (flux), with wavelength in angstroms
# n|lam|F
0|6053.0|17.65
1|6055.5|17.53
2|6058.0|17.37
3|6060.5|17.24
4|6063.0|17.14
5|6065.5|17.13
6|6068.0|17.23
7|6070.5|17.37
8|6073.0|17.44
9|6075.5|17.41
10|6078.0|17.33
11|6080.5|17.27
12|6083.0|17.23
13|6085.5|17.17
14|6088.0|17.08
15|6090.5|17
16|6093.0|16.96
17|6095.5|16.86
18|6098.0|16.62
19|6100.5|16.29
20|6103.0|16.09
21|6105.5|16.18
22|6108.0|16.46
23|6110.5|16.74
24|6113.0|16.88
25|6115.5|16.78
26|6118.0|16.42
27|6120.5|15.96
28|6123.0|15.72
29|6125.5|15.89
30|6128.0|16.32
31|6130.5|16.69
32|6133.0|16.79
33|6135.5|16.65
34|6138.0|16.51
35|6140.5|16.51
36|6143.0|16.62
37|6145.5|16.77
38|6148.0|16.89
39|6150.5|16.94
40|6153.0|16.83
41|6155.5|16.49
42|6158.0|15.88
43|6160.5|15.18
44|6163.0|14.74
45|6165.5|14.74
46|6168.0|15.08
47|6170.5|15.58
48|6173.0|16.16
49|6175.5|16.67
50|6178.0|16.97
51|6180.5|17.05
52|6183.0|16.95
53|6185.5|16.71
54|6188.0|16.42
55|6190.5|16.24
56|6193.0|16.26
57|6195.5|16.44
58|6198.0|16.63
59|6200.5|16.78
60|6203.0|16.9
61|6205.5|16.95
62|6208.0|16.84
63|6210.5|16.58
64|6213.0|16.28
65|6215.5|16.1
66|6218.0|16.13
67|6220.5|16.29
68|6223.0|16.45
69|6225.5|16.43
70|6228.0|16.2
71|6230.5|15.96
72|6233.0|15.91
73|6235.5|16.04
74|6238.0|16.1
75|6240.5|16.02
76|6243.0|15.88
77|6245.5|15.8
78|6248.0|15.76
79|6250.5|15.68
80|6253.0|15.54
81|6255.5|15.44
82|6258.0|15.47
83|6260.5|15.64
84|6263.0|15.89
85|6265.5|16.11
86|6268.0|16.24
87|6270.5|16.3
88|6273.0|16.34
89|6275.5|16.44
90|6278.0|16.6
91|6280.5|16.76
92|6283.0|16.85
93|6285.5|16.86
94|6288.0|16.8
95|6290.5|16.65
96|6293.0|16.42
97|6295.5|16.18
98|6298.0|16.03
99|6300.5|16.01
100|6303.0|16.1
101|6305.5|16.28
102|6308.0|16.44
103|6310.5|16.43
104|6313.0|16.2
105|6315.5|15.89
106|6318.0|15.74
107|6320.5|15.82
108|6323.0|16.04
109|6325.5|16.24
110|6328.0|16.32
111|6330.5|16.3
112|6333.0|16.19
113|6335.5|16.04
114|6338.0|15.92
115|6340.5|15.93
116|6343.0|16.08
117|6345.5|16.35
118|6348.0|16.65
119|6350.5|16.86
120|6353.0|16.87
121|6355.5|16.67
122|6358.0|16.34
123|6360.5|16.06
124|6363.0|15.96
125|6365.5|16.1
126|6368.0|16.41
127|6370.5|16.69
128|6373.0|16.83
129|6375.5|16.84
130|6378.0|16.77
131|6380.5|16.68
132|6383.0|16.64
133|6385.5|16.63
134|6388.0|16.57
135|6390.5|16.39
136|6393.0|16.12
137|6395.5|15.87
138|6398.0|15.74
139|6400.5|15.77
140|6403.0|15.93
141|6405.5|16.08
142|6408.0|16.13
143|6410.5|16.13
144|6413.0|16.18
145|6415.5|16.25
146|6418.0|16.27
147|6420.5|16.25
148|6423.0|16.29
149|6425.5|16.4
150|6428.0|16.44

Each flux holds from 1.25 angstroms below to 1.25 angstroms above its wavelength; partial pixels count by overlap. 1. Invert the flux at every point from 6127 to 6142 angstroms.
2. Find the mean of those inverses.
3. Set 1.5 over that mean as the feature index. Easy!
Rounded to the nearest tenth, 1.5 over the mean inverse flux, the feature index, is 24.9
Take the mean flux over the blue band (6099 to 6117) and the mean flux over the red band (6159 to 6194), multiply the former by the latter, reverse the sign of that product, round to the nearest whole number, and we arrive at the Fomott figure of -265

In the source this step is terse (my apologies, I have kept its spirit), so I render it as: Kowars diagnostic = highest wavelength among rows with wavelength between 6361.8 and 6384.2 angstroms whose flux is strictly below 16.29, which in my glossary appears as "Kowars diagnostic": 6365.5 angstroms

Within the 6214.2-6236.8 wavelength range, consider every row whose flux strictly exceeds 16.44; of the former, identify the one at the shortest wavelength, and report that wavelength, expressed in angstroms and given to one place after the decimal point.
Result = 6223.0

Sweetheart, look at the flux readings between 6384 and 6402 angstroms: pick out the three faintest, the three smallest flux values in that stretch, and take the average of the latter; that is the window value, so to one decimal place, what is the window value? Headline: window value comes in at 15.8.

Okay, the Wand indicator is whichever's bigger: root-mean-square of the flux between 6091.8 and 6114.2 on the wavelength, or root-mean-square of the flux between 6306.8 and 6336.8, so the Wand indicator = 16.57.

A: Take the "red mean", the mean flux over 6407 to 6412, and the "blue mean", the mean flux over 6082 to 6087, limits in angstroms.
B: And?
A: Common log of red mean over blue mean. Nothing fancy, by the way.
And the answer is -0.028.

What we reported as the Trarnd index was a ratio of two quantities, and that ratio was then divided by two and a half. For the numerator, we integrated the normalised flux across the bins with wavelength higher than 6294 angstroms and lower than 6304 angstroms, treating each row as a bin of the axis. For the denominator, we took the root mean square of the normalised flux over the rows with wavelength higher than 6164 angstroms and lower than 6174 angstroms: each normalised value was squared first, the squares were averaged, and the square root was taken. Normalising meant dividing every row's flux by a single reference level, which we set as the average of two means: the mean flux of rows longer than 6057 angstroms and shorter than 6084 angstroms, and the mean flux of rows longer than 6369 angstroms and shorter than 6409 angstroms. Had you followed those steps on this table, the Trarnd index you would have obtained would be 4.18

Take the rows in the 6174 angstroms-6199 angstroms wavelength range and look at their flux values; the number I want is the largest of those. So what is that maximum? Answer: 17.05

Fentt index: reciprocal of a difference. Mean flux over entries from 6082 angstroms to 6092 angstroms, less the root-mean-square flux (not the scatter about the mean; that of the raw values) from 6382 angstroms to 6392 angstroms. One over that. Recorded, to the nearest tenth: 1.8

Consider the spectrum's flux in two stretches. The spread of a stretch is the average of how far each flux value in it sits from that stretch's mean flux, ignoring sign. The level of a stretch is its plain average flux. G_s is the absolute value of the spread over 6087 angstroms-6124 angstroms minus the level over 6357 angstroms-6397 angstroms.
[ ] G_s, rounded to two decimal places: 16.08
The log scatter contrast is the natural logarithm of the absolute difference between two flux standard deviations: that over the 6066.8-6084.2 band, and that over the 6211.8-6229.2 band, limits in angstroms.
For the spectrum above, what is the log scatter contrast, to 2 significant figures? -3.0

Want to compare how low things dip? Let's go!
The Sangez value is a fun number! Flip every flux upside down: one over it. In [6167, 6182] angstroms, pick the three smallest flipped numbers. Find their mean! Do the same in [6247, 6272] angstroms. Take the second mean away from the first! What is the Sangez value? -0.0025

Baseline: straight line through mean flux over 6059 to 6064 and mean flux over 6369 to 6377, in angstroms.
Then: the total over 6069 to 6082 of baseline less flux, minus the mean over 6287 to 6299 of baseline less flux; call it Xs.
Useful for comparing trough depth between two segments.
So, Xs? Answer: -1.4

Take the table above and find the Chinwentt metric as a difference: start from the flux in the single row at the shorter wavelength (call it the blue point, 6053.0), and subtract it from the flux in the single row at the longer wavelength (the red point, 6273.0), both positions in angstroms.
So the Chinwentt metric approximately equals -1.3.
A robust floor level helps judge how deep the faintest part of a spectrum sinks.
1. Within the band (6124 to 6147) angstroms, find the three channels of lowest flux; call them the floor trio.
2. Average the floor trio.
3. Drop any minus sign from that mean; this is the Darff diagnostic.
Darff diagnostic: 16.2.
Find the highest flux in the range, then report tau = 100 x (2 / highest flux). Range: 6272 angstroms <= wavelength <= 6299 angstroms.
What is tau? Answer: 11.9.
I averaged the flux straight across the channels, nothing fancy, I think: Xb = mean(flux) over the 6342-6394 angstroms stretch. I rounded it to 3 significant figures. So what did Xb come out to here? 16.5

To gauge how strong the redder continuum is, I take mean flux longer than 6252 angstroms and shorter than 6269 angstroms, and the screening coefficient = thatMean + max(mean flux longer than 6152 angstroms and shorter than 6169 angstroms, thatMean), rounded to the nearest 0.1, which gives 31.5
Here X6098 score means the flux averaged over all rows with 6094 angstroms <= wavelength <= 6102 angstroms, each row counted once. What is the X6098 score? 16.6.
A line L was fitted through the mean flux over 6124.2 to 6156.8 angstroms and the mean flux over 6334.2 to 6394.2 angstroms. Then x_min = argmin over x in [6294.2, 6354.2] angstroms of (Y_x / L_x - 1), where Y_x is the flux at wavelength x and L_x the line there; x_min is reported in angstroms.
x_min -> 6318.0 angstroms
